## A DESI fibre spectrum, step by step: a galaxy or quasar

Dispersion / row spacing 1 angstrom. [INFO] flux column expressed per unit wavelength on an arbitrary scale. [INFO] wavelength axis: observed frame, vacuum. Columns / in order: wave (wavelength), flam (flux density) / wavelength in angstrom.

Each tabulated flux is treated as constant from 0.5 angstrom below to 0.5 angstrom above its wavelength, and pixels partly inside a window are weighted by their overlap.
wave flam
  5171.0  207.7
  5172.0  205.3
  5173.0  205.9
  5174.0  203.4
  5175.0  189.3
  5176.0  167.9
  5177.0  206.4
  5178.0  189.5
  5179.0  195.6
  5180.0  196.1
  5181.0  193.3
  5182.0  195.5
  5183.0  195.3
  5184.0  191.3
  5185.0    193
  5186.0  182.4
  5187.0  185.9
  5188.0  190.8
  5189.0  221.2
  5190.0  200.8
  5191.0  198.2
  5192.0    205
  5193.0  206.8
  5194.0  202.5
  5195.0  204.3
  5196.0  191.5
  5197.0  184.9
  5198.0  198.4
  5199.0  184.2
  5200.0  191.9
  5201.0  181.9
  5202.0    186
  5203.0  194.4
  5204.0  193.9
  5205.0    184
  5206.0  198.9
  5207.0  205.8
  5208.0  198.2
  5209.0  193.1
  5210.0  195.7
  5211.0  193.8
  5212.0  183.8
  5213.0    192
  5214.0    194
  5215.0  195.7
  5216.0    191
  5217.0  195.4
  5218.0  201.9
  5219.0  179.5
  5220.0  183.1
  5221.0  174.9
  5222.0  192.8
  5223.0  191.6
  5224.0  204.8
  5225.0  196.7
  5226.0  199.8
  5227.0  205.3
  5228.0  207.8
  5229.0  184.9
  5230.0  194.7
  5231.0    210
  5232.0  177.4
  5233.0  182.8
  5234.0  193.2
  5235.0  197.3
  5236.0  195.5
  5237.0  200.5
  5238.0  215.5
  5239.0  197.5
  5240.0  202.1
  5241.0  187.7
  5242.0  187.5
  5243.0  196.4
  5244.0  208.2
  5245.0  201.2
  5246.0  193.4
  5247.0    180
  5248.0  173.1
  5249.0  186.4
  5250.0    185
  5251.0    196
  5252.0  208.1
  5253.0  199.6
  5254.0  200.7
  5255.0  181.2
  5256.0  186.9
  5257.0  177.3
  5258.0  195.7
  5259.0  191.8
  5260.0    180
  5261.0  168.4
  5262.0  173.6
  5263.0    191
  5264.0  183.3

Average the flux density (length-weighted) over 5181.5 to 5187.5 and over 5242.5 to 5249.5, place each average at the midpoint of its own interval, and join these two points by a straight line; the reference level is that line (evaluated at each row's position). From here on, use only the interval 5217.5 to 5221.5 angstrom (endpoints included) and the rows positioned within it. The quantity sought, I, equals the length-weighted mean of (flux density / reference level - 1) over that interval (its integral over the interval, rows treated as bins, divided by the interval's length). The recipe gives -0.03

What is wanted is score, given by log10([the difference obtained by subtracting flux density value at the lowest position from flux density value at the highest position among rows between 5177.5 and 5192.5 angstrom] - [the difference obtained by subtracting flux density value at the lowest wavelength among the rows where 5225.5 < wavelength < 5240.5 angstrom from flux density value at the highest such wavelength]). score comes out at 1.12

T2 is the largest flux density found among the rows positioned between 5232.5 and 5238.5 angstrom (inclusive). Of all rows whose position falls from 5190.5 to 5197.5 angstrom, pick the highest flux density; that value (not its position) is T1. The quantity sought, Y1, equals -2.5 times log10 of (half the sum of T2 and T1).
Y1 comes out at -5.81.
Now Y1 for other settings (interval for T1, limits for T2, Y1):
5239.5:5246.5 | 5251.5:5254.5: -5.80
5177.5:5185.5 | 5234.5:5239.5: -5.78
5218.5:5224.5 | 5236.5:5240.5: -5.81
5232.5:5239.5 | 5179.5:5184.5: -5.78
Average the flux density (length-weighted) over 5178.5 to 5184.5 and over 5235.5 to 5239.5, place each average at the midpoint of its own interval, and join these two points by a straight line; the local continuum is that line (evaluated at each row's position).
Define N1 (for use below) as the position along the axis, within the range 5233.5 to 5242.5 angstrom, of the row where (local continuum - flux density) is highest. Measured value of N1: 5242.0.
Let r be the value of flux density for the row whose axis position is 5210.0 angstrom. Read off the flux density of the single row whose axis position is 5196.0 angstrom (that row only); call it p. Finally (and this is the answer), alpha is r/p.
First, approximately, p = 191.5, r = 195.7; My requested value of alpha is 1.02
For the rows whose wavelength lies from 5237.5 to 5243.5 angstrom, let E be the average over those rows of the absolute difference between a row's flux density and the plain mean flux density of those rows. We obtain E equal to 7.3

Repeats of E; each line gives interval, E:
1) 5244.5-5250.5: 7.2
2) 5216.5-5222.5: 8.8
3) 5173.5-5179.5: 9.8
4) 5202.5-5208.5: 5.1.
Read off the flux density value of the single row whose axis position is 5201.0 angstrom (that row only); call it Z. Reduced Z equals 181.9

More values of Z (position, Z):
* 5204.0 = 193.9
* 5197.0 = 184.9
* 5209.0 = 193.1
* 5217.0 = 195.4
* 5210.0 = 195.7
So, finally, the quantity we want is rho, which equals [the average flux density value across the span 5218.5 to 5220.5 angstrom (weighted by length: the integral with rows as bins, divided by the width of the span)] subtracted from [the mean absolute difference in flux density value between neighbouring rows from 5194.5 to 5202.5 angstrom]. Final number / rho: -171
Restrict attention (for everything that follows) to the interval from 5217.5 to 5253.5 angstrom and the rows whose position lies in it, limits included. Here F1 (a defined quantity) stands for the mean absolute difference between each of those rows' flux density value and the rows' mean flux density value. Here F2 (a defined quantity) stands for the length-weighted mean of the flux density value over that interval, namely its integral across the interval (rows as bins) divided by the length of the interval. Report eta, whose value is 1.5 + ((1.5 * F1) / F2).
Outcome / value 1.57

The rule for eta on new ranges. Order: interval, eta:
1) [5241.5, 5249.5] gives 1.57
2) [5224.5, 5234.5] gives 1.57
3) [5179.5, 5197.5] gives 1.55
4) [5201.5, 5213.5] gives 1.54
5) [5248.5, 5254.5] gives 1.55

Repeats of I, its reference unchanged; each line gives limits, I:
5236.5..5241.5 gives 0.05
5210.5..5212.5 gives -0.01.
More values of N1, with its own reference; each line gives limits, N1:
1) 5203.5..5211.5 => 5205.0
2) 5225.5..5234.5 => 5232.0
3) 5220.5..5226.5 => 5221.0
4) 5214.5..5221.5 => 5221.0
